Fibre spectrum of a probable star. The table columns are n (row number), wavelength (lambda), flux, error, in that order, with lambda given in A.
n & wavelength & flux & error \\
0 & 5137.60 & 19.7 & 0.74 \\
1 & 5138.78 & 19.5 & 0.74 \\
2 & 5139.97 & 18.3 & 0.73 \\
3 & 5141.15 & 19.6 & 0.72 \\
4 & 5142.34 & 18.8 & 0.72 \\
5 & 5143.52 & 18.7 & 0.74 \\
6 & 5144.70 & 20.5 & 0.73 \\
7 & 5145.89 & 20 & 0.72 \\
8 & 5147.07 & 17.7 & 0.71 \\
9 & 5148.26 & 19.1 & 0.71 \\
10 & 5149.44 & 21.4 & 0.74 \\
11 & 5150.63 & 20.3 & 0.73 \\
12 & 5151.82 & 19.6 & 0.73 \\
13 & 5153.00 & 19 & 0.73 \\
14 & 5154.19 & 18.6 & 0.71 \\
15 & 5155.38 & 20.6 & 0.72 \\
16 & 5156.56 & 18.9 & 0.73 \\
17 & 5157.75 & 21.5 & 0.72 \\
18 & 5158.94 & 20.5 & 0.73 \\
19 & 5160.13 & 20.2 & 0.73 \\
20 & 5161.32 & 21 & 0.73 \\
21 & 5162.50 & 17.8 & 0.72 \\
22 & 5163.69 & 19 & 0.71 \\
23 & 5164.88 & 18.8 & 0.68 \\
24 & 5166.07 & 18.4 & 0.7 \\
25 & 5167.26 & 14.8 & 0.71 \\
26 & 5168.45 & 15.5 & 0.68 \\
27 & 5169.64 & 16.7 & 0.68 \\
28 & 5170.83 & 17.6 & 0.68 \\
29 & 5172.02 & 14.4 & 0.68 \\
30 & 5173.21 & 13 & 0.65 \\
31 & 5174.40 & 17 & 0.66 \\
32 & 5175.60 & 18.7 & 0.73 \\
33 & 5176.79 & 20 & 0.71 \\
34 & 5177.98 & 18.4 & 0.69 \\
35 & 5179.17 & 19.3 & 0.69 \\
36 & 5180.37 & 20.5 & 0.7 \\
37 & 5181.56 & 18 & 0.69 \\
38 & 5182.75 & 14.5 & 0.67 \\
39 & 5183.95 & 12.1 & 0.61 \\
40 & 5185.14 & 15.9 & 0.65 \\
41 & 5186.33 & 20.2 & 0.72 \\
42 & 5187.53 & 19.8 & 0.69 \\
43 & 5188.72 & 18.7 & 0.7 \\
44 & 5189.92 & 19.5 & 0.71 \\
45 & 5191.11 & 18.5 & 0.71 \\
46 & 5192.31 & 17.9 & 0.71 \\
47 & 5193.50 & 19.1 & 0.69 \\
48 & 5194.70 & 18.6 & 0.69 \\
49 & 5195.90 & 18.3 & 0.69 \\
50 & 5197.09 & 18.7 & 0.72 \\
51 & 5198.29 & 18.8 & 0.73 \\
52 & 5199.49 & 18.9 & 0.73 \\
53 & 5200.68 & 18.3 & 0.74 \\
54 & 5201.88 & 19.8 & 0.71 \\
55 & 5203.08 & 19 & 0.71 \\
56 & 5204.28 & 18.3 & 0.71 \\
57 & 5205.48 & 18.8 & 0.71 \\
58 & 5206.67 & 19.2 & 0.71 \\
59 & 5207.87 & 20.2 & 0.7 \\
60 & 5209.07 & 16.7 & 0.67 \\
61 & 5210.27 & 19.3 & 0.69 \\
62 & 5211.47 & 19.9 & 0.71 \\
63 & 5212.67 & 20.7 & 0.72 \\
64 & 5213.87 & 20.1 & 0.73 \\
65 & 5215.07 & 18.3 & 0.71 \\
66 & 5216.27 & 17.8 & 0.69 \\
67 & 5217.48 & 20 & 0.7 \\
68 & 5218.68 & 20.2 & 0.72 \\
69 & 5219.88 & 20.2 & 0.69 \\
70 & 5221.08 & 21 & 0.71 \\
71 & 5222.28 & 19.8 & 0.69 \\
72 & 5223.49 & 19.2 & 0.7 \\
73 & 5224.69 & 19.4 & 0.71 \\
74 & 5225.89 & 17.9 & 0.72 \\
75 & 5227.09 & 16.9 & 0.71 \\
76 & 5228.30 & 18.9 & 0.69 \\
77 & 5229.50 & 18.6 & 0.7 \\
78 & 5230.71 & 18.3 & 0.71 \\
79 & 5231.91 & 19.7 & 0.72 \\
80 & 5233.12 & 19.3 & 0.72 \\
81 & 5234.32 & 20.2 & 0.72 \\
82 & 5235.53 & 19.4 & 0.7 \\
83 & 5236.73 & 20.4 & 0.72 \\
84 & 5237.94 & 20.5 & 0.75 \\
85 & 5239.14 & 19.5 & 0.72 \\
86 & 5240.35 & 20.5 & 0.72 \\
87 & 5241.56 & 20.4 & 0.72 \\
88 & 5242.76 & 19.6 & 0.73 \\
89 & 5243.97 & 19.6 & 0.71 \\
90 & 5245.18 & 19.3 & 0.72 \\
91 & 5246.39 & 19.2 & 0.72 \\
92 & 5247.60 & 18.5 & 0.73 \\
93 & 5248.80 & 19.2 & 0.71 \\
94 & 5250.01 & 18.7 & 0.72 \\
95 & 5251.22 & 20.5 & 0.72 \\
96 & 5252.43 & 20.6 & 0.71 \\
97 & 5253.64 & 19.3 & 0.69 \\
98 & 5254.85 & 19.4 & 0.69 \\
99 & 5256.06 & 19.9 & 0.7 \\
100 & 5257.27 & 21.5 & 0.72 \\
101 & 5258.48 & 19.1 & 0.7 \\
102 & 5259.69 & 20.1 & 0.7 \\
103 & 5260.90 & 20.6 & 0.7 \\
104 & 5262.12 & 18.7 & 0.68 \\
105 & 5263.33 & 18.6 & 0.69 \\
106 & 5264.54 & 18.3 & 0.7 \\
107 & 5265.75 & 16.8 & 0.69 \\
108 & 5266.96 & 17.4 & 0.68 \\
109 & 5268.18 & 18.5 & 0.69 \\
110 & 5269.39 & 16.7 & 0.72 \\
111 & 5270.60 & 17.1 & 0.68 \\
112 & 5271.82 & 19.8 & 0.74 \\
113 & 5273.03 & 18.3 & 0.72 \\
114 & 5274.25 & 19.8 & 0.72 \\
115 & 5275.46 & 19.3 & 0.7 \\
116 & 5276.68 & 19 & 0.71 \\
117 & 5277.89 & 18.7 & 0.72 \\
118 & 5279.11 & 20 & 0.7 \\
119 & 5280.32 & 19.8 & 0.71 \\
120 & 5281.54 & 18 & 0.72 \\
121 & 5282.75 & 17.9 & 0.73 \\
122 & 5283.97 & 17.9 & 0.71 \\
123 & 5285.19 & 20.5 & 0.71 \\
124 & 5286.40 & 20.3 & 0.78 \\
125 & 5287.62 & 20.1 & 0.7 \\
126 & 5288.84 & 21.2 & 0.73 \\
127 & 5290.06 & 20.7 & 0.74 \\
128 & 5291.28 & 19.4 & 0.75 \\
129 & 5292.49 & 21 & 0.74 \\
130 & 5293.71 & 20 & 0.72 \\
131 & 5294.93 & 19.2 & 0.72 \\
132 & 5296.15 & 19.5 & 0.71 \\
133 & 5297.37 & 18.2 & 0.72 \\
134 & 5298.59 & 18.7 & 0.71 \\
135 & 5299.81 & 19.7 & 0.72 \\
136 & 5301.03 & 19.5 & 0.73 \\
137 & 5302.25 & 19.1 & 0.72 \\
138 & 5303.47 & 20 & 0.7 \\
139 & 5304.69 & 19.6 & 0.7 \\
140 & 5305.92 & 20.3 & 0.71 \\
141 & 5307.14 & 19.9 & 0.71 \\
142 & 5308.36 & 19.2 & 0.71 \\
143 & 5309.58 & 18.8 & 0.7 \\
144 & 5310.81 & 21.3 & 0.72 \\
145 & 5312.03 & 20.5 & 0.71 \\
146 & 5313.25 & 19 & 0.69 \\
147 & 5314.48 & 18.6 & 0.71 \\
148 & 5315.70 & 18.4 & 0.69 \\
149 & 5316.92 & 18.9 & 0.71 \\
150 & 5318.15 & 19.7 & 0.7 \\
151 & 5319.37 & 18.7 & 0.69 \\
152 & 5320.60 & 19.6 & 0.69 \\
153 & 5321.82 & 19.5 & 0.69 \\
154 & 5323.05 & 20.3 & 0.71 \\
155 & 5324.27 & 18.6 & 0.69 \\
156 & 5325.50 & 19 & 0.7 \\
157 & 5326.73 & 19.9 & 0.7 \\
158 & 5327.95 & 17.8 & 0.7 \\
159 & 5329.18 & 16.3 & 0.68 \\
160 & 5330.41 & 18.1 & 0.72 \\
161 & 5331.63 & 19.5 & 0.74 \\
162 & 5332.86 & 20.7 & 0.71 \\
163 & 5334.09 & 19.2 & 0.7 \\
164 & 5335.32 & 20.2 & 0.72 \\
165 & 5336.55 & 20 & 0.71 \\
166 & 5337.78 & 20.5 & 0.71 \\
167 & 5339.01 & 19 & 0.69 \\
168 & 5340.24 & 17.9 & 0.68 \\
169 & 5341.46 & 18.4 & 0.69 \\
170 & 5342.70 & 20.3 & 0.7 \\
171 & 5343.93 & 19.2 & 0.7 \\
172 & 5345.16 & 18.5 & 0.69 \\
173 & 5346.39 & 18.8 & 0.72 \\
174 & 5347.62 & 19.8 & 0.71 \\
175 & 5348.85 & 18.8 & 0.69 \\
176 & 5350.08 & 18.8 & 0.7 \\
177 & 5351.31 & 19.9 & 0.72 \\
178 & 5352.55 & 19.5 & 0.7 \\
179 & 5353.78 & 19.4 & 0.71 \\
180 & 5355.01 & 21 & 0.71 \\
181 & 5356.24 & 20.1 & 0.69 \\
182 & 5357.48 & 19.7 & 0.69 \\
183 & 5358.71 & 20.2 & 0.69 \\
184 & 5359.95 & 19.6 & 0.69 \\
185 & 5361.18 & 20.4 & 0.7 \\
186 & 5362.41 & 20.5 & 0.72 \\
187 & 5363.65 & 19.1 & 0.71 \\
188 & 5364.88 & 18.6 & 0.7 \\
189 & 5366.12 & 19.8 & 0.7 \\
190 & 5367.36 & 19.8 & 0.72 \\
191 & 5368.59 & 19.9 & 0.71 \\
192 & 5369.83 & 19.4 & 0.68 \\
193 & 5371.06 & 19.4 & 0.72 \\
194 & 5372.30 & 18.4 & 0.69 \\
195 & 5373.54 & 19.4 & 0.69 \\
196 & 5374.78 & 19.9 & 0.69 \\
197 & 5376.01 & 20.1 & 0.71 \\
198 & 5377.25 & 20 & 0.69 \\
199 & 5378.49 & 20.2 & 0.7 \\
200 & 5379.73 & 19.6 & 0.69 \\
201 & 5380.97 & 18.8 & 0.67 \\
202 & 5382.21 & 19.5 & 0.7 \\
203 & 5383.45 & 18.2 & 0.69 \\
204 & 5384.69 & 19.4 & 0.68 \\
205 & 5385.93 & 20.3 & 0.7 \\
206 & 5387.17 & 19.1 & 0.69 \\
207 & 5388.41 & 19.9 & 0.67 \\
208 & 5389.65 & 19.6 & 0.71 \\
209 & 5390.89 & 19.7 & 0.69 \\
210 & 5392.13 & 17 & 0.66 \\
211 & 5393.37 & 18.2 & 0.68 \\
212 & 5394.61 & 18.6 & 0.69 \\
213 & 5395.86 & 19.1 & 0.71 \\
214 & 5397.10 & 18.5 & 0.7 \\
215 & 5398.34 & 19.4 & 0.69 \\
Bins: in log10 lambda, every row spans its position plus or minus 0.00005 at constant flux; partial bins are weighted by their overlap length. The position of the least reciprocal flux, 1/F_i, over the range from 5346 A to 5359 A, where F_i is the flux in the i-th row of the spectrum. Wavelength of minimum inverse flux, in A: 5355.01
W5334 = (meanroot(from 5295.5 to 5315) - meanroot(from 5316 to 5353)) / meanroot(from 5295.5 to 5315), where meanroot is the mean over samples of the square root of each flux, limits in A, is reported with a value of 0.0082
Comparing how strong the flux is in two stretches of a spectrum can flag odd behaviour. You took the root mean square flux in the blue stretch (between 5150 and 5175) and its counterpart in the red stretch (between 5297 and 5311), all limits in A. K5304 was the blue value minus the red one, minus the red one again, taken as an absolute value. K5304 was 20.7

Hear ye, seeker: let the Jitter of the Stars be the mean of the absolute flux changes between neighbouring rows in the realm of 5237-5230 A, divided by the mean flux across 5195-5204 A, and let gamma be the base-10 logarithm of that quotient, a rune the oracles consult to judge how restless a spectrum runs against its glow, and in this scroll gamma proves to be -1.32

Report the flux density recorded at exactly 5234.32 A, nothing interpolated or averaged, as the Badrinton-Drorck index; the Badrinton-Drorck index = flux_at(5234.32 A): 20.2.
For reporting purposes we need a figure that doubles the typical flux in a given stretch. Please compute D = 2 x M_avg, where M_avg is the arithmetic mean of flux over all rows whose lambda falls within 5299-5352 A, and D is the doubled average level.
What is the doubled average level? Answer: 38.6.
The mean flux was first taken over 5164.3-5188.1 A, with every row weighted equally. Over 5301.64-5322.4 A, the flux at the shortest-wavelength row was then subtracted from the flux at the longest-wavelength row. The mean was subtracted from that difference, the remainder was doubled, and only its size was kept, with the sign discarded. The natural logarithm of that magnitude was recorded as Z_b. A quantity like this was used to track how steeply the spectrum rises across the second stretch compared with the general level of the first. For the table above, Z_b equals 3.51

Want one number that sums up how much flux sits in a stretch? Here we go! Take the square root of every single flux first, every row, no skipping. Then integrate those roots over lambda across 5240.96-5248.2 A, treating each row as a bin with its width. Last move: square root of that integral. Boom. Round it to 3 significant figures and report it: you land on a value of 5.65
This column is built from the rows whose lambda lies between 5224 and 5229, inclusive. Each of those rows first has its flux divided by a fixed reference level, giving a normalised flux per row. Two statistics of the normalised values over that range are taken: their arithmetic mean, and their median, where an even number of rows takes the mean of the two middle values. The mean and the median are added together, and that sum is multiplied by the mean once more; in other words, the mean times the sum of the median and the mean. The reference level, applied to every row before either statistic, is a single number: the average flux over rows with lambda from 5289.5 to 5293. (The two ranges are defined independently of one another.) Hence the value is 1.62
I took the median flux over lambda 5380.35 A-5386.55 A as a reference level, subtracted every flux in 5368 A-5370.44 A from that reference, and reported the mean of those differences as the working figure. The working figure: -0.2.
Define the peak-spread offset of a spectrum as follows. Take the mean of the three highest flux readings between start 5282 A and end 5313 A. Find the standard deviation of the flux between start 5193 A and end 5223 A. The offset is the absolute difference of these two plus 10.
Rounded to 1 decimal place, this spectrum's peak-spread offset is 30.2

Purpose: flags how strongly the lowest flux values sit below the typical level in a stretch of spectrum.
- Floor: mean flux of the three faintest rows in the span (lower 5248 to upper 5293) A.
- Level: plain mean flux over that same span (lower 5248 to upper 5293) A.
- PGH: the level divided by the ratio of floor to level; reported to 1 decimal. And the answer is 22.0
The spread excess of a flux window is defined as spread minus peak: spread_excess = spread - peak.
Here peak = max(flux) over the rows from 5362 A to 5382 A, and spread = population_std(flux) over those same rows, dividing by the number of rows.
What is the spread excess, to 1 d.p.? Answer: -19.9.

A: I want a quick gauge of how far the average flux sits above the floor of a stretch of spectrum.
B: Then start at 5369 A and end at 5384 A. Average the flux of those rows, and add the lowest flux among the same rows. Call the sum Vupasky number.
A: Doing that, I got 37.6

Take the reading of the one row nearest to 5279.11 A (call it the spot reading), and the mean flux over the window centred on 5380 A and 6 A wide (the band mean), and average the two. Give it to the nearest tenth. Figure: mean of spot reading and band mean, 19.8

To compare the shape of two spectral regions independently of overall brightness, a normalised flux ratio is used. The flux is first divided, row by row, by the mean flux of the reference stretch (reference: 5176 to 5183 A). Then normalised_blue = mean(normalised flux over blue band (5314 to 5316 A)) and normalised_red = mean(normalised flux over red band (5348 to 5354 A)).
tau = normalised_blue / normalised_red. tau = 0.96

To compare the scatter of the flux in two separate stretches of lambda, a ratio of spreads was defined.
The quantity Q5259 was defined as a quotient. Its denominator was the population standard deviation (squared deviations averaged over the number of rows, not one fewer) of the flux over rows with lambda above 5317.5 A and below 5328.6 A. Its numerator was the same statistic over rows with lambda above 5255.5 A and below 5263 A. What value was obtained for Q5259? 1.3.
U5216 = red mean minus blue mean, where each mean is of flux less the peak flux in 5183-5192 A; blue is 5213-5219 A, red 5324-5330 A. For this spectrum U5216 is -1.0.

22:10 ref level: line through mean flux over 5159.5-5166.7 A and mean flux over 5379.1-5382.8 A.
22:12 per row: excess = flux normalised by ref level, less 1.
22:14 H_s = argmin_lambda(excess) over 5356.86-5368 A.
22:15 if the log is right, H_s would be 5364.88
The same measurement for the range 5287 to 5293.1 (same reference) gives 5291.28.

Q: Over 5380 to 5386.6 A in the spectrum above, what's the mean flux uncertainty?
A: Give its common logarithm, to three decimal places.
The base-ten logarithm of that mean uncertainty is -0.162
